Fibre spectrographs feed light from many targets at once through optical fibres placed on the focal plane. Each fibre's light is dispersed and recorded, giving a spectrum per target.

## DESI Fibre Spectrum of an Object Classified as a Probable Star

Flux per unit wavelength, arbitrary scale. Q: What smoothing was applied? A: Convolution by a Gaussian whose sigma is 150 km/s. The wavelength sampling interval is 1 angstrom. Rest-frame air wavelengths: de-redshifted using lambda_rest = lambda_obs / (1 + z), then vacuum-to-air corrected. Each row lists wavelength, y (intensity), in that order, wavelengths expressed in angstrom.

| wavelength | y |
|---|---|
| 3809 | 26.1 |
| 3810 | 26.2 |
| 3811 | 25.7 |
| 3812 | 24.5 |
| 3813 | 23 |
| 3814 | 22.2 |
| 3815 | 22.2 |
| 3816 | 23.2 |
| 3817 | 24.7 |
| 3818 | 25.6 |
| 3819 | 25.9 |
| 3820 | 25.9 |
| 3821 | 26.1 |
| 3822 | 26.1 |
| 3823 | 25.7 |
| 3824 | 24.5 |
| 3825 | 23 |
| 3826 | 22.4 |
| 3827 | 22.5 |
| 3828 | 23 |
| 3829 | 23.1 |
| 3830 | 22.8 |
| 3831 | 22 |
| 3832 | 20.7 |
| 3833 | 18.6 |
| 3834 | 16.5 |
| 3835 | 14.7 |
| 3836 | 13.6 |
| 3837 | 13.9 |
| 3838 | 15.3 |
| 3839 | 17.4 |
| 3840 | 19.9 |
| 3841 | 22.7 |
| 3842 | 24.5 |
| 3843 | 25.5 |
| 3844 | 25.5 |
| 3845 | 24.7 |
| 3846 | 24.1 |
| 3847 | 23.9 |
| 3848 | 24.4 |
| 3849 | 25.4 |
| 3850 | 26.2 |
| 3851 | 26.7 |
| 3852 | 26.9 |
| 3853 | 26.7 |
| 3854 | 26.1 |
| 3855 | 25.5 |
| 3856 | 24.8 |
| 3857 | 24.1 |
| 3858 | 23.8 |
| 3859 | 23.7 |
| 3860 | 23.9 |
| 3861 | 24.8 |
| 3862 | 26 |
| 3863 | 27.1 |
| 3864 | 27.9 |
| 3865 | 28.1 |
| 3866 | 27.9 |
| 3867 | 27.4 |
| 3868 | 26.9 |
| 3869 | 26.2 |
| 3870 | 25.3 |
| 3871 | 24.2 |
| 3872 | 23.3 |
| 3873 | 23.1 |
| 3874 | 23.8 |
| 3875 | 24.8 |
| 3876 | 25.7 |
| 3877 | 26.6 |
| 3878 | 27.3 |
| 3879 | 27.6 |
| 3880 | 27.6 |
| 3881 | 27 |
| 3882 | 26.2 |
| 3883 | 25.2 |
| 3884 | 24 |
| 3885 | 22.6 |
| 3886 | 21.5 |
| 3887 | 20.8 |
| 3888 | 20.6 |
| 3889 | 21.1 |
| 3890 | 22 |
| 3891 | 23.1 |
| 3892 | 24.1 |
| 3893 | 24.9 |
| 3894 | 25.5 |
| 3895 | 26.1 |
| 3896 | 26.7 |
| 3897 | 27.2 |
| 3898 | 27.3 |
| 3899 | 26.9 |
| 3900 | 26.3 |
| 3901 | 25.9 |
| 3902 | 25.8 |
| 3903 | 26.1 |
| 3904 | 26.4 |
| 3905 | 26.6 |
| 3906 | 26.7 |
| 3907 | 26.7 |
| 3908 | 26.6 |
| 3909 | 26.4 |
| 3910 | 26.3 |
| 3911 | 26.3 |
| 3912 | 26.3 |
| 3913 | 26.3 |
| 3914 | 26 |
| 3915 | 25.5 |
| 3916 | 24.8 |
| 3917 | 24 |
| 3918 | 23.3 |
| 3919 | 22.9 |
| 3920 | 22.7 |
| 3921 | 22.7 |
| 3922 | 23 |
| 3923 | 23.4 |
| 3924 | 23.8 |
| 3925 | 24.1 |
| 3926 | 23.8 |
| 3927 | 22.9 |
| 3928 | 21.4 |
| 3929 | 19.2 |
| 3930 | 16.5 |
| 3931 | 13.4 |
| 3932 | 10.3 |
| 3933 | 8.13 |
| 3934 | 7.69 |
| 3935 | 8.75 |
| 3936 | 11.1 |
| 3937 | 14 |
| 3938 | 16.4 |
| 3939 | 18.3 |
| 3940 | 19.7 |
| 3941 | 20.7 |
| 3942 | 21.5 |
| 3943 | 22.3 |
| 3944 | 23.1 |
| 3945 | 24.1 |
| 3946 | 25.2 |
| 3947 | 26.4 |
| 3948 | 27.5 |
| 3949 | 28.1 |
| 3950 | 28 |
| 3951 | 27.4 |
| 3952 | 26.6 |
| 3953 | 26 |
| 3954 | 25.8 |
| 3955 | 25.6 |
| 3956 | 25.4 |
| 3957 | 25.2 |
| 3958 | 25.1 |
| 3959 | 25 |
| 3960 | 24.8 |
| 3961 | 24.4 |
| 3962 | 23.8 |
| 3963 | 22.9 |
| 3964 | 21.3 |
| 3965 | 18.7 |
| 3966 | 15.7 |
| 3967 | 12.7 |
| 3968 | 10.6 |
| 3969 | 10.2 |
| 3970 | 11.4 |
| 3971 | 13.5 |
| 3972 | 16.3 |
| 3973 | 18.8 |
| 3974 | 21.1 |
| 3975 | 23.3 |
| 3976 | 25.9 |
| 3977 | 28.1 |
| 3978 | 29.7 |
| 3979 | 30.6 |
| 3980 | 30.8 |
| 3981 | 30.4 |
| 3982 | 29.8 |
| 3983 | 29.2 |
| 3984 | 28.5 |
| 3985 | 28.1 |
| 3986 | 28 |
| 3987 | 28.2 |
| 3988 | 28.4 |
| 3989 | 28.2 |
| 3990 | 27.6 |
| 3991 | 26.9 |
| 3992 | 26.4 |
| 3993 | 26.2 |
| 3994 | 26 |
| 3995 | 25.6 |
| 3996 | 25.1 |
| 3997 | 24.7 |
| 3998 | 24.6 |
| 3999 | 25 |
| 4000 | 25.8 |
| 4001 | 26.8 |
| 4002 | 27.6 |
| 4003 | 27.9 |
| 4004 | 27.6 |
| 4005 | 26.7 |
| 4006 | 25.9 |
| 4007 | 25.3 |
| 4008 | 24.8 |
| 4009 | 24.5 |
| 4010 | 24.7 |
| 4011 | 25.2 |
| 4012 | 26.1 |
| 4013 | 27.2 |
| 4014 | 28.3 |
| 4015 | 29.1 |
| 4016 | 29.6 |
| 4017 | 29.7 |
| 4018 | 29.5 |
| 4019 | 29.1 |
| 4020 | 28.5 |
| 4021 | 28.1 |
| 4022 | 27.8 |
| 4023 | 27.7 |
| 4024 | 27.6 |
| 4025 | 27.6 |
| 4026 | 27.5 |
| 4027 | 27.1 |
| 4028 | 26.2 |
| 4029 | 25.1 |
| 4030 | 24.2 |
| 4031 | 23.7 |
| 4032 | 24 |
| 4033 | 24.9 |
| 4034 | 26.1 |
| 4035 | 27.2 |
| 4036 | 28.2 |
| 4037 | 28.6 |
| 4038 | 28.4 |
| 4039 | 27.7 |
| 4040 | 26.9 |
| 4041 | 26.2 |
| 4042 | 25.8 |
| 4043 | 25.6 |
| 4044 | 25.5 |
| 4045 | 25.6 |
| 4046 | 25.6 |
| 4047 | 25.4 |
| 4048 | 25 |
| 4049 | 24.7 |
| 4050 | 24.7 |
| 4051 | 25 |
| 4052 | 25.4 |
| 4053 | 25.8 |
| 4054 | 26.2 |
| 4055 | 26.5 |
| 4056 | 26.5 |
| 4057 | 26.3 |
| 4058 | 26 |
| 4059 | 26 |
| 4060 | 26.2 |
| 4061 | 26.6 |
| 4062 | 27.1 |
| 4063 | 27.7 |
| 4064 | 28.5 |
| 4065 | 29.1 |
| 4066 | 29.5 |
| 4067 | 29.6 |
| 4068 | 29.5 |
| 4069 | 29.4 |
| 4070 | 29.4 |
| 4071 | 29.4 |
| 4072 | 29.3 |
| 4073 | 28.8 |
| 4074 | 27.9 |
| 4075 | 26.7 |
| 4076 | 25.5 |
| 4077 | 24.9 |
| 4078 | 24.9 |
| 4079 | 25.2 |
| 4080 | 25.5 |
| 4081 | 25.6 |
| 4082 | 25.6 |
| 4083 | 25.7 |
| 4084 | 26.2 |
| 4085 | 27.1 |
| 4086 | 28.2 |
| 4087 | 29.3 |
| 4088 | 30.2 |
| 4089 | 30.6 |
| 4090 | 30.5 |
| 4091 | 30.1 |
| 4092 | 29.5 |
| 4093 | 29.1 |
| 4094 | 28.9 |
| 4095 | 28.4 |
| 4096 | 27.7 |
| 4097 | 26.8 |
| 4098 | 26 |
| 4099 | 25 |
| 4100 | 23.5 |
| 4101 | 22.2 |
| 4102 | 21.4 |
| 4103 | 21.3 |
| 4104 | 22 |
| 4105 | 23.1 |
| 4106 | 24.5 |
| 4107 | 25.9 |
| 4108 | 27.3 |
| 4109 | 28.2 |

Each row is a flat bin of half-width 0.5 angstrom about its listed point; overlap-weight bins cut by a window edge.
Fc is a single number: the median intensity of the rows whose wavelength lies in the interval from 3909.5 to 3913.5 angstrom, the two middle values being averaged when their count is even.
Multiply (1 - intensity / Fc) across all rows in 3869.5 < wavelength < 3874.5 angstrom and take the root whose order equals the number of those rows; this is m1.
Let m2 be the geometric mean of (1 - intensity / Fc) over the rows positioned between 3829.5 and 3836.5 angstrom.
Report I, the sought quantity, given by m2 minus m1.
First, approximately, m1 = 0.08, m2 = 0.27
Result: 0.19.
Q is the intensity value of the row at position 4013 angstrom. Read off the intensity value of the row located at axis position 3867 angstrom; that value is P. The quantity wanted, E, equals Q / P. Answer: 0.99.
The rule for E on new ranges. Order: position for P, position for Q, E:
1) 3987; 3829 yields 0.82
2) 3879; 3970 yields 0.41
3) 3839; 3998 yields 1.41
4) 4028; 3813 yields 0.88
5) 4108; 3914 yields 0.95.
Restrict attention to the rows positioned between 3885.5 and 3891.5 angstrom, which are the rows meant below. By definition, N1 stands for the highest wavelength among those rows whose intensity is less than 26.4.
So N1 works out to 3891 angstrom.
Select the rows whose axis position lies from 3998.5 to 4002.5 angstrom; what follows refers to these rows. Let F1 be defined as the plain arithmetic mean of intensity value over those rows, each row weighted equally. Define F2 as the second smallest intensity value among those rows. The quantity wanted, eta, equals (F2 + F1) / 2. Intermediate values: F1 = 26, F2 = 25.8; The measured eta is 26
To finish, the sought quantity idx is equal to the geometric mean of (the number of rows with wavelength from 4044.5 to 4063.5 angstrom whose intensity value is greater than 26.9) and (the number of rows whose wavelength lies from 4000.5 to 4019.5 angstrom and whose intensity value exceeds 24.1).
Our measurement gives 6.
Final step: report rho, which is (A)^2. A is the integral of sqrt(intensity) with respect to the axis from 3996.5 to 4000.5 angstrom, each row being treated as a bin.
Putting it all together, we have 400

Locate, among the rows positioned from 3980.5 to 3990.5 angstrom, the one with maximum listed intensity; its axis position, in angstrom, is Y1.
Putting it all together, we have 3981 angstrom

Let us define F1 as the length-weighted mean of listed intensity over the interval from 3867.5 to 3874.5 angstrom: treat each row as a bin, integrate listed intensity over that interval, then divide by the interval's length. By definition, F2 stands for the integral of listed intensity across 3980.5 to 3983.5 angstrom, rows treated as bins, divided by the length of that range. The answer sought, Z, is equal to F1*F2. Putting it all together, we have 736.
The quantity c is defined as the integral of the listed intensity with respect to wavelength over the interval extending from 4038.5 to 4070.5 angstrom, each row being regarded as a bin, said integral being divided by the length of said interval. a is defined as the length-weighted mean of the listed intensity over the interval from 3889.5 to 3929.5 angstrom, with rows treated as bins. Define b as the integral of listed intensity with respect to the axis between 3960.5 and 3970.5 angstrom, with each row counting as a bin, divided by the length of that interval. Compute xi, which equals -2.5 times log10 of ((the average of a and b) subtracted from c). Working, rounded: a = 24.9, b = 17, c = 26.7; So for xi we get -1.9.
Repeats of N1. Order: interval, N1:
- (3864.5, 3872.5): 3872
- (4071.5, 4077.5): 4077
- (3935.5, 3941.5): 3941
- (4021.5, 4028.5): 4028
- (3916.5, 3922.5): 3922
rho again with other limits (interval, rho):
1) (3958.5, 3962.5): 392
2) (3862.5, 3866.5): 444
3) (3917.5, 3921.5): 366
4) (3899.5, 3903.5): 416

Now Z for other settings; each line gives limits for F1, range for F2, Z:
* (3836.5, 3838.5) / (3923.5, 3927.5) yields 345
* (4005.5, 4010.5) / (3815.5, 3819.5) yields 622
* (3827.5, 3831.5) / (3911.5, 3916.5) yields 586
